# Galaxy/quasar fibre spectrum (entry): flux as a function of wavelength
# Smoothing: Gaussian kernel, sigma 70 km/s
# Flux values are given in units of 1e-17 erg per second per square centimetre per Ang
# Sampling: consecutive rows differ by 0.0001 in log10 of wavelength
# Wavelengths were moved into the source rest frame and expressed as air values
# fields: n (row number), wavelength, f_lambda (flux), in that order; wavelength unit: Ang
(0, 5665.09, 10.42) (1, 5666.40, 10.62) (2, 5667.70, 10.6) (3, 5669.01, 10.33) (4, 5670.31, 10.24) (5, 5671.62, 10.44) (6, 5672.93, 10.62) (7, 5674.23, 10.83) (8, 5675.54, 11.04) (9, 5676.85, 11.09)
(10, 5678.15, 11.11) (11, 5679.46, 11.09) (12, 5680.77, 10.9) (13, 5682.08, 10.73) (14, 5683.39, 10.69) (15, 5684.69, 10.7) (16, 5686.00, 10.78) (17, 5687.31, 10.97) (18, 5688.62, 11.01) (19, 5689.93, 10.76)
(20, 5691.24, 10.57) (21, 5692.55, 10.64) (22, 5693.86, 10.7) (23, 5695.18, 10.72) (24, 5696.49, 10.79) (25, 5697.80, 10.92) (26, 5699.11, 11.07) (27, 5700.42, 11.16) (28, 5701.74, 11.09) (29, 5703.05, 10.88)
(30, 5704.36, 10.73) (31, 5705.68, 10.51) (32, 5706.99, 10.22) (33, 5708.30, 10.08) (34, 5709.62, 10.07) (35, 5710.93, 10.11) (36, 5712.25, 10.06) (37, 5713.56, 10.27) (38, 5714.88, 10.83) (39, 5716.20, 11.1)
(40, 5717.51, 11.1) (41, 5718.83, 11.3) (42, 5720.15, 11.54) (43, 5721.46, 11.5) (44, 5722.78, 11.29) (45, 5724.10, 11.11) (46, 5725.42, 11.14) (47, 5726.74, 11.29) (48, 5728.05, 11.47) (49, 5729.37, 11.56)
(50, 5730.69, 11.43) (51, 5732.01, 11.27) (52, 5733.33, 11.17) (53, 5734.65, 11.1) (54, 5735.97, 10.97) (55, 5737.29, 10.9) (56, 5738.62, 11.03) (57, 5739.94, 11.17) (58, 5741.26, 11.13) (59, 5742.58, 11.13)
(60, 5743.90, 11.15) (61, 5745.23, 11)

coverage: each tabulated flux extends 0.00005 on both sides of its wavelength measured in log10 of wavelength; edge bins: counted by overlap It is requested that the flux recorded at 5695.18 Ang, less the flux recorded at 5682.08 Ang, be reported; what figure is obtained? 0.0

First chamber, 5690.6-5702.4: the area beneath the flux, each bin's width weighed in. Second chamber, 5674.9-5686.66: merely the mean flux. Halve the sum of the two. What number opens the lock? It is 69.5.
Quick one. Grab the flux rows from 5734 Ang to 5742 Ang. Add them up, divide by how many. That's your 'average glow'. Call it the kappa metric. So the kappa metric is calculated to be 11.0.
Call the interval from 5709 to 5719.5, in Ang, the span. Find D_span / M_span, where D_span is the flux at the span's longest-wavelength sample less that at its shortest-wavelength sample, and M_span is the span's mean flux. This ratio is 0.12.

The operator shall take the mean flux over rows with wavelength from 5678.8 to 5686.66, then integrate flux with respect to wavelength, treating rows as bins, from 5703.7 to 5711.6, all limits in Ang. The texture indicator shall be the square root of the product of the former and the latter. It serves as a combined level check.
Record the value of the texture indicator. 29.6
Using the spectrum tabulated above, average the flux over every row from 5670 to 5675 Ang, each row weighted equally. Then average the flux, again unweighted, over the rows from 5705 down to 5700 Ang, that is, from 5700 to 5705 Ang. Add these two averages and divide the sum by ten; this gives 2.15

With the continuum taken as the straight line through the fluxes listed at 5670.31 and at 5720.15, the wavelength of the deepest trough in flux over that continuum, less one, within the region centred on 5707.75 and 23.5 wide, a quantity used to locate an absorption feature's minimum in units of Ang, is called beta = 5712.25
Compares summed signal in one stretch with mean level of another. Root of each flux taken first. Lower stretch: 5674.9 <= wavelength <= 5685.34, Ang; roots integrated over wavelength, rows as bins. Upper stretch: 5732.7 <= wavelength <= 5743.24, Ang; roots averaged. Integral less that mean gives 31.2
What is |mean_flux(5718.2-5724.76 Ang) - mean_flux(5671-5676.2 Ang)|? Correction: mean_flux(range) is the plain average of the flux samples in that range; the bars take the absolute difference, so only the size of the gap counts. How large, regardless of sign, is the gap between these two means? 0.6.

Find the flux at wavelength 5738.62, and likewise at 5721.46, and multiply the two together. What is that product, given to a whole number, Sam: 127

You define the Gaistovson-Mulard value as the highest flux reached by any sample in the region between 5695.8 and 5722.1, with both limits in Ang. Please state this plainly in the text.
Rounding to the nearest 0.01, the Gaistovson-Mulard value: 11.54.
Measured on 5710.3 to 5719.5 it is 11.30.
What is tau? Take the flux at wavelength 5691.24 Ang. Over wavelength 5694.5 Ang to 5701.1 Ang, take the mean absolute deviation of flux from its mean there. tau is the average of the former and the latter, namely 5.4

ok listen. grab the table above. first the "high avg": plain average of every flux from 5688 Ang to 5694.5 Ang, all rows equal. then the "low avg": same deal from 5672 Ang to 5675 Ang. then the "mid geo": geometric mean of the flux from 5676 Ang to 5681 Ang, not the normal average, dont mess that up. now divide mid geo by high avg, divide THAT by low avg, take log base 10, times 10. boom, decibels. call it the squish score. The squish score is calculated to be -10.2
